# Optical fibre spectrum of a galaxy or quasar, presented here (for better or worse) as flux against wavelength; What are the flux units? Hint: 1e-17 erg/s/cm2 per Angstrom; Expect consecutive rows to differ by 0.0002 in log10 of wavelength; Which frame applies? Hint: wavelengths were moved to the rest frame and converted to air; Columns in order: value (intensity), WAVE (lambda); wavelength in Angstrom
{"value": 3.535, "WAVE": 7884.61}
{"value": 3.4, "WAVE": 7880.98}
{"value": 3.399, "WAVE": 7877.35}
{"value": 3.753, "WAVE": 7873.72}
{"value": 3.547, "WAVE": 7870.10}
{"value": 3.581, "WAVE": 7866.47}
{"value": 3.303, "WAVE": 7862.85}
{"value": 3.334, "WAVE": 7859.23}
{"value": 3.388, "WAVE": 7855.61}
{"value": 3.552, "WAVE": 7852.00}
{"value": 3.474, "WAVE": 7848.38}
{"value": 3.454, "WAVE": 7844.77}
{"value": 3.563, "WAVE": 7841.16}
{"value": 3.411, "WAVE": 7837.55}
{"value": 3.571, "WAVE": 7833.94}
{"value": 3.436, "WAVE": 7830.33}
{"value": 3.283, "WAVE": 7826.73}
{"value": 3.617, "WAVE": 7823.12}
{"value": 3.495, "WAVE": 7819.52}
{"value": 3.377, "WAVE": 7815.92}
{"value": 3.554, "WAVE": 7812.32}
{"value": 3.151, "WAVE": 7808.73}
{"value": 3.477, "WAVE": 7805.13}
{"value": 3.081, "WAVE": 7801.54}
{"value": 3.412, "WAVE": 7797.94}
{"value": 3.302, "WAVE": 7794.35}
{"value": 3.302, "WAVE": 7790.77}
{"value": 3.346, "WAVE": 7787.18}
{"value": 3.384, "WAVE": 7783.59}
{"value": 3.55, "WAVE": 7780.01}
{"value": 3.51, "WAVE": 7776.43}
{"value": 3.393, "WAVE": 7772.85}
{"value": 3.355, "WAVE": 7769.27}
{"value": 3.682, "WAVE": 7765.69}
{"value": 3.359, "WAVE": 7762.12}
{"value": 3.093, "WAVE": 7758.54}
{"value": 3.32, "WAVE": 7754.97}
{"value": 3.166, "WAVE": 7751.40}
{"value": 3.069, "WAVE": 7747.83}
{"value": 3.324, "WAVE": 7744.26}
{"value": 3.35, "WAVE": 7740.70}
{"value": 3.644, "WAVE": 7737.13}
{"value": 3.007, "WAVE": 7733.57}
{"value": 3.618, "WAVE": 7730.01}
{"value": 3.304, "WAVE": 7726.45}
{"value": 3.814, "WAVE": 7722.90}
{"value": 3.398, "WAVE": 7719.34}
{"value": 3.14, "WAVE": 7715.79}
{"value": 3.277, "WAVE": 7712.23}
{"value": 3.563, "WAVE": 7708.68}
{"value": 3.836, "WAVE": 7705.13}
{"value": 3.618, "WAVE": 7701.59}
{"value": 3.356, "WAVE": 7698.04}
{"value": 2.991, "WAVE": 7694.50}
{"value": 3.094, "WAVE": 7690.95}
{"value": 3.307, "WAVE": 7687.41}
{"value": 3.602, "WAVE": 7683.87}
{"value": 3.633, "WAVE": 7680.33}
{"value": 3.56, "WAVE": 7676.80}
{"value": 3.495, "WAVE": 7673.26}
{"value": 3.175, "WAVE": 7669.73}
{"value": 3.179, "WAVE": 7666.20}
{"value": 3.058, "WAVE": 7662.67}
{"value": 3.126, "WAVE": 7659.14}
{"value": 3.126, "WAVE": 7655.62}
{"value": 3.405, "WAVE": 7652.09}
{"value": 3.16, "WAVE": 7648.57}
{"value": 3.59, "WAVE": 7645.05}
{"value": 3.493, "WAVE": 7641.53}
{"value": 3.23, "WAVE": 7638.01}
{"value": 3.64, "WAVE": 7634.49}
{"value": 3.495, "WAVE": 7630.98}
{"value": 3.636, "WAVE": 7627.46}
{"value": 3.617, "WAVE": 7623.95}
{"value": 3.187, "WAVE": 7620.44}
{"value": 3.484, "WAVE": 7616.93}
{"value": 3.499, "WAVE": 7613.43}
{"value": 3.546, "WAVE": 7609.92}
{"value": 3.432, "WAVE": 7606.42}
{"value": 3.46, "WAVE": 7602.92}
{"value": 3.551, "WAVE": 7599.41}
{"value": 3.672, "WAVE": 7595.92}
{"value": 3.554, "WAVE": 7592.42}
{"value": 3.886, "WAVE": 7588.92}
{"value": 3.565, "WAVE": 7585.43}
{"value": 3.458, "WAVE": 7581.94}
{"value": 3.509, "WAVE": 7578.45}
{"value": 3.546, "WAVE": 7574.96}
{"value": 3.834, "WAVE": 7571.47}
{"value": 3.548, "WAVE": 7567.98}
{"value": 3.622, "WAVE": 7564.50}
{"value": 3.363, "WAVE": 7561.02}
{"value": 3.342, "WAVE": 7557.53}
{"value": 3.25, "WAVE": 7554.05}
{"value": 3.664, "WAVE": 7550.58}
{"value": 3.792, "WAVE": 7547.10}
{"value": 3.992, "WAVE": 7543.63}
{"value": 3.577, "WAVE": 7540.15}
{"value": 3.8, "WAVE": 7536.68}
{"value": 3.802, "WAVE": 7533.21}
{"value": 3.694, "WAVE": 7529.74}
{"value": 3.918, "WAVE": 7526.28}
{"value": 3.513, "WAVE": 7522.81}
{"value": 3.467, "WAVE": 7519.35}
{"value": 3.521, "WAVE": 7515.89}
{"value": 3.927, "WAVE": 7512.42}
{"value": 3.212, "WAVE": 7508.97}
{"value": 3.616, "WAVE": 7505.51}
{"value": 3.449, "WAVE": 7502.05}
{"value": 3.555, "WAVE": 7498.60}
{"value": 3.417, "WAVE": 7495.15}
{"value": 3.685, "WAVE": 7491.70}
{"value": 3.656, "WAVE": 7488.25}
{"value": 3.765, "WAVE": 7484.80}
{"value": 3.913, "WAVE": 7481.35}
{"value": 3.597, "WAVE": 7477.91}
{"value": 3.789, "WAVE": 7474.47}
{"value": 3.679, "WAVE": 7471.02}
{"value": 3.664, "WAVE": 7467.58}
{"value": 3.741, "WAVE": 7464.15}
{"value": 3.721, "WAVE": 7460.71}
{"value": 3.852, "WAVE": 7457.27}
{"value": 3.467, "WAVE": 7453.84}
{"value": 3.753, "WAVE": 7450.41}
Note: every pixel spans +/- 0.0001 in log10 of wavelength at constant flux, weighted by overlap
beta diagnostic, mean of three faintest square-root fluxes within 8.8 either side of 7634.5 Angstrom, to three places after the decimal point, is 1.845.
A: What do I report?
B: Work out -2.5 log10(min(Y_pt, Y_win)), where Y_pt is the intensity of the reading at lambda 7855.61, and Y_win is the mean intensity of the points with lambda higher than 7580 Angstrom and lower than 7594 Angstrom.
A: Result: -1.32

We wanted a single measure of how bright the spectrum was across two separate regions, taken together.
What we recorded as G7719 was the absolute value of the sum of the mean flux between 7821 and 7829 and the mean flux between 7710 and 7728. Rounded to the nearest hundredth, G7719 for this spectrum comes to 6.84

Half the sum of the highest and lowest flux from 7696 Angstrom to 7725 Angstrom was 3.49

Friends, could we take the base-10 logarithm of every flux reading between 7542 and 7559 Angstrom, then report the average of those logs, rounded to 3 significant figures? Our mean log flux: 0.556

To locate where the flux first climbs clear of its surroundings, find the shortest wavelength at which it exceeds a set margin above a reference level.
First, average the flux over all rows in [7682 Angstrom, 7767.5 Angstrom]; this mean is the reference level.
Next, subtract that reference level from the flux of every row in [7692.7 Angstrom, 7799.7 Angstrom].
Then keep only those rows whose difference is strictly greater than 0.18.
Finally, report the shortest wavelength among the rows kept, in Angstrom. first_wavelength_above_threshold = 7701.59 Angstrom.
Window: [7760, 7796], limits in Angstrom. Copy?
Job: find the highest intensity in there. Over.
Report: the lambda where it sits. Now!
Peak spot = 7765.69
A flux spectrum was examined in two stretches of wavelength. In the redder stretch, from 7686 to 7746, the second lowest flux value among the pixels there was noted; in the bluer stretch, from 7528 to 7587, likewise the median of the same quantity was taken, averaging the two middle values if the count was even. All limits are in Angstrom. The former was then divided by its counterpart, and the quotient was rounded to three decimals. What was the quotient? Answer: 0.841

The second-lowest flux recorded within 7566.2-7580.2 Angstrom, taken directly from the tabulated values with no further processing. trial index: 3.546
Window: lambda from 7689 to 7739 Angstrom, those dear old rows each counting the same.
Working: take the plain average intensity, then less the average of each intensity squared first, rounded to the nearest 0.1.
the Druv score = -8.3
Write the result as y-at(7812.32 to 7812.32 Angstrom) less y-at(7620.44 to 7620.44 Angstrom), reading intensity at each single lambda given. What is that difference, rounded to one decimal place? 0.4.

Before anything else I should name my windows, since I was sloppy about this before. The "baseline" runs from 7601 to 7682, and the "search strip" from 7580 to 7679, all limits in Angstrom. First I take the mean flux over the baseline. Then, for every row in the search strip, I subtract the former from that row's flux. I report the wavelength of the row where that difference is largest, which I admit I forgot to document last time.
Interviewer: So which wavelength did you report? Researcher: 7588.92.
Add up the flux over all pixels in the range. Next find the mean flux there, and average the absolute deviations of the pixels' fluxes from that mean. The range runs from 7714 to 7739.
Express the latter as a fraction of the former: 0.0098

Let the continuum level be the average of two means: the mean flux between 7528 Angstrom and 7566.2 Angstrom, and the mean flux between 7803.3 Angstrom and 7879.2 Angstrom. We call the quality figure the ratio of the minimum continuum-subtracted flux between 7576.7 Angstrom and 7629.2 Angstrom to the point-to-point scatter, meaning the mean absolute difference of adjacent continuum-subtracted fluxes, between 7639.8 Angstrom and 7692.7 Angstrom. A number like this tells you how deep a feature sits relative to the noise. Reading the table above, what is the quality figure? -2.2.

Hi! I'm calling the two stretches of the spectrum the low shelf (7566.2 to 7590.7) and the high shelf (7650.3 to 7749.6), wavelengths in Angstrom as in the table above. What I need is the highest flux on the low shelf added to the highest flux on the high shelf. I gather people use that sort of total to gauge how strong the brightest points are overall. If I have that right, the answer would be 7.72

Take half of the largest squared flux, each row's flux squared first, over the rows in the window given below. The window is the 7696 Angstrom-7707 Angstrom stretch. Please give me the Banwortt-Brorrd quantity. 7.36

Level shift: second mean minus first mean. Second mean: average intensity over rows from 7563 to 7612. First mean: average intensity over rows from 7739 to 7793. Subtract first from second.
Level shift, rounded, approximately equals 0.24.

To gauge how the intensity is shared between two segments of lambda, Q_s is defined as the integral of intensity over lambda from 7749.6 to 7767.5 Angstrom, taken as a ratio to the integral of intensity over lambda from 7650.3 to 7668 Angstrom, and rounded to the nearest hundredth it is 1.06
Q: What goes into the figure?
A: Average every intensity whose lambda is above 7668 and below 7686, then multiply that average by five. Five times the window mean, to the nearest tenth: 17.5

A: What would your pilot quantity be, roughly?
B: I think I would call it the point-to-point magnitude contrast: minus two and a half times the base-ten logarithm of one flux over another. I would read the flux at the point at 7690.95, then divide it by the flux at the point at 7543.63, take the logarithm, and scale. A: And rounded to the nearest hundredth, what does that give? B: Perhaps 0.28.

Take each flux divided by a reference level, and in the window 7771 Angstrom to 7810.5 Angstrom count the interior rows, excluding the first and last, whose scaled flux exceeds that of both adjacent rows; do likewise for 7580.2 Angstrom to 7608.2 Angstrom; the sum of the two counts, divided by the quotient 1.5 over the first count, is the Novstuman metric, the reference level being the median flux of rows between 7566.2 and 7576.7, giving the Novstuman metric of 10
